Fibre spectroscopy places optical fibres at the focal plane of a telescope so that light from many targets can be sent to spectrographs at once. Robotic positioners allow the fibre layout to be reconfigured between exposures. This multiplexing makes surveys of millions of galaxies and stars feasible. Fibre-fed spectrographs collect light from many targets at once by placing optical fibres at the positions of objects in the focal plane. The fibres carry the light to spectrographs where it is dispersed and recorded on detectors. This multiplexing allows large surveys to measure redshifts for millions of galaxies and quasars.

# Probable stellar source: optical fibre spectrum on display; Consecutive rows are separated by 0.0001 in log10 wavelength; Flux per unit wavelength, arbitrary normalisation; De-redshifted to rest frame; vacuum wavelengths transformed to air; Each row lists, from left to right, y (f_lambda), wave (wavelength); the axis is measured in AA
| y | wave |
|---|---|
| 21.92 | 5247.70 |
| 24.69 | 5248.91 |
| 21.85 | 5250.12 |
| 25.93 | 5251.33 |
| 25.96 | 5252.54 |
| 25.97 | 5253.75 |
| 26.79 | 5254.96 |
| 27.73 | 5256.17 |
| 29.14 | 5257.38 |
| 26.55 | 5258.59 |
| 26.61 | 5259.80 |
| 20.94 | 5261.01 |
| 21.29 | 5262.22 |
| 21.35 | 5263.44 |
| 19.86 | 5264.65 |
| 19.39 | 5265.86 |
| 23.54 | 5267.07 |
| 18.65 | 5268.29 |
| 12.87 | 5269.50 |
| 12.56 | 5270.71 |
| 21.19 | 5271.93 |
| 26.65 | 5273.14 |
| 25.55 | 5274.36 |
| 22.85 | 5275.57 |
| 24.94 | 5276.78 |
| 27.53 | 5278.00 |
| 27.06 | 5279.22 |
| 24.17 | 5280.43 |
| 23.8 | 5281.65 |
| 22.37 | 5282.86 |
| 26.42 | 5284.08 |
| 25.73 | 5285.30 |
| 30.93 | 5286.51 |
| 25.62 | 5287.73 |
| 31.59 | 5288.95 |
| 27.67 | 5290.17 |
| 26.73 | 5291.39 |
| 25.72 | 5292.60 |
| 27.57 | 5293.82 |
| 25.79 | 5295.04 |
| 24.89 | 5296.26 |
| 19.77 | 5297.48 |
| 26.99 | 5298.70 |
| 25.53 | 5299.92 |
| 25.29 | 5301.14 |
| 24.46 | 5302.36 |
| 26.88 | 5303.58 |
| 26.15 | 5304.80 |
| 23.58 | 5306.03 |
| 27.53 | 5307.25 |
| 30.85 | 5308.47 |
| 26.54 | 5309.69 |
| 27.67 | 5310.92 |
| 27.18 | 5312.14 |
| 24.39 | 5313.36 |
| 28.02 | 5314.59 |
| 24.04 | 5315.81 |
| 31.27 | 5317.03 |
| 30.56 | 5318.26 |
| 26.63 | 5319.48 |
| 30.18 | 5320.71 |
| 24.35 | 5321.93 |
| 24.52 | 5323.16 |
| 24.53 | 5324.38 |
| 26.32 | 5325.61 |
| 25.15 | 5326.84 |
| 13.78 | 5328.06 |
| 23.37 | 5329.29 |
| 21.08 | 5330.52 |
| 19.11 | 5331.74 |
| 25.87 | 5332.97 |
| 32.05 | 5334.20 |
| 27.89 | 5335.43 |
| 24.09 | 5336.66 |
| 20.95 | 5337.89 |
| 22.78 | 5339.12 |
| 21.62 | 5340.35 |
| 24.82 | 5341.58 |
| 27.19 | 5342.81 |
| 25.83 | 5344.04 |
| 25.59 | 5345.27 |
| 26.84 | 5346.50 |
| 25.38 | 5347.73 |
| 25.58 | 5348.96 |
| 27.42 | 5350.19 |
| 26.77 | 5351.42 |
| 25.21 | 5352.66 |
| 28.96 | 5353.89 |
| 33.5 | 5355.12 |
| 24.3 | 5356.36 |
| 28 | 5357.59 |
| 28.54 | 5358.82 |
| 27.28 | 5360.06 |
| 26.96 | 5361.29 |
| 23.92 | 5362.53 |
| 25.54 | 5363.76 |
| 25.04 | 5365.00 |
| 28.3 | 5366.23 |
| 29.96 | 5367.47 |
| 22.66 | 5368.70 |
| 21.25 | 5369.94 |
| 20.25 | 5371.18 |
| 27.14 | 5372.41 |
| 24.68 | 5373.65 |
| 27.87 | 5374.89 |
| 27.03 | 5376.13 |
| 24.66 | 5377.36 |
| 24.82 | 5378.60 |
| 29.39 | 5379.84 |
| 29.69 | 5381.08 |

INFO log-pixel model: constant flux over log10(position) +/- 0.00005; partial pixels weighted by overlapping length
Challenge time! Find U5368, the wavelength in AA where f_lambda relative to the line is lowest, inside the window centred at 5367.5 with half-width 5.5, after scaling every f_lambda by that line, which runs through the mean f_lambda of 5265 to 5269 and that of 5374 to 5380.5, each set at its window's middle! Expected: 5371.18 AA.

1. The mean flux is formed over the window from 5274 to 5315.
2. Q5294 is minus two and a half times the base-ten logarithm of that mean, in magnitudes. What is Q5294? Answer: -3.54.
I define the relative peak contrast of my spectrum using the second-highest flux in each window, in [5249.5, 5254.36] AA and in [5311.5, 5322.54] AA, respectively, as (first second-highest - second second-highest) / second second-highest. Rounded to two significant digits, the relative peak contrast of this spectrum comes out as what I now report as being -0.15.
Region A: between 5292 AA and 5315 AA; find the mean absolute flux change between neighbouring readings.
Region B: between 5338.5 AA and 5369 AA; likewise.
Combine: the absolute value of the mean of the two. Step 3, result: 2.41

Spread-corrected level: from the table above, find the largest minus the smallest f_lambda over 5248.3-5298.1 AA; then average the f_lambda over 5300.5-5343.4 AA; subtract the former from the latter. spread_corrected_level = 6.4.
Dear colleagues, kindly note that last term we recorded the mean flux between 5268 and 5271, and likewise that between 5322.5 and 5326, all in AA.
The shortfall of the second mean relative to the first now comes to -10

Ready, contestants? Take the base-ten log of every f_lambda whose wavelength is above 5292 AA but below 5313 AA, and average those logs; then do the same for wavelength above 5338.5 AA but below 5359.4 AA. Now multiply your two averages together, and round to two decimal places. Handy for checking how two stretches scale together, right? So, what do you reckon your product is 2.01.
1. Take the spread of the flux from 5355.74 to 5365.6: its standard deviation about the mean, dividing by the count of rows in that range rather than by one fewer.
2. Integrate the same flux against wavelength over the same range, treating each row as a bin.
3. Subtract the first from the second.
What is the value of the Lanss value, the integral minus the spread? 257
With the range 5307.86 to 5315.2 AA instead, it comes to 199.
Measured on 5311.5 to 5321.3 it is 270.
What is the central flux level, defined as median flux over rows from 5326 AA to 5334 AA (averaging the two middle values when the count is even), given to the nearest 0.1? 22.2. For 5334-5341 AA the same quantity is 23.4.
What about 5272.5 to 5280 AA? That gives 26.1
